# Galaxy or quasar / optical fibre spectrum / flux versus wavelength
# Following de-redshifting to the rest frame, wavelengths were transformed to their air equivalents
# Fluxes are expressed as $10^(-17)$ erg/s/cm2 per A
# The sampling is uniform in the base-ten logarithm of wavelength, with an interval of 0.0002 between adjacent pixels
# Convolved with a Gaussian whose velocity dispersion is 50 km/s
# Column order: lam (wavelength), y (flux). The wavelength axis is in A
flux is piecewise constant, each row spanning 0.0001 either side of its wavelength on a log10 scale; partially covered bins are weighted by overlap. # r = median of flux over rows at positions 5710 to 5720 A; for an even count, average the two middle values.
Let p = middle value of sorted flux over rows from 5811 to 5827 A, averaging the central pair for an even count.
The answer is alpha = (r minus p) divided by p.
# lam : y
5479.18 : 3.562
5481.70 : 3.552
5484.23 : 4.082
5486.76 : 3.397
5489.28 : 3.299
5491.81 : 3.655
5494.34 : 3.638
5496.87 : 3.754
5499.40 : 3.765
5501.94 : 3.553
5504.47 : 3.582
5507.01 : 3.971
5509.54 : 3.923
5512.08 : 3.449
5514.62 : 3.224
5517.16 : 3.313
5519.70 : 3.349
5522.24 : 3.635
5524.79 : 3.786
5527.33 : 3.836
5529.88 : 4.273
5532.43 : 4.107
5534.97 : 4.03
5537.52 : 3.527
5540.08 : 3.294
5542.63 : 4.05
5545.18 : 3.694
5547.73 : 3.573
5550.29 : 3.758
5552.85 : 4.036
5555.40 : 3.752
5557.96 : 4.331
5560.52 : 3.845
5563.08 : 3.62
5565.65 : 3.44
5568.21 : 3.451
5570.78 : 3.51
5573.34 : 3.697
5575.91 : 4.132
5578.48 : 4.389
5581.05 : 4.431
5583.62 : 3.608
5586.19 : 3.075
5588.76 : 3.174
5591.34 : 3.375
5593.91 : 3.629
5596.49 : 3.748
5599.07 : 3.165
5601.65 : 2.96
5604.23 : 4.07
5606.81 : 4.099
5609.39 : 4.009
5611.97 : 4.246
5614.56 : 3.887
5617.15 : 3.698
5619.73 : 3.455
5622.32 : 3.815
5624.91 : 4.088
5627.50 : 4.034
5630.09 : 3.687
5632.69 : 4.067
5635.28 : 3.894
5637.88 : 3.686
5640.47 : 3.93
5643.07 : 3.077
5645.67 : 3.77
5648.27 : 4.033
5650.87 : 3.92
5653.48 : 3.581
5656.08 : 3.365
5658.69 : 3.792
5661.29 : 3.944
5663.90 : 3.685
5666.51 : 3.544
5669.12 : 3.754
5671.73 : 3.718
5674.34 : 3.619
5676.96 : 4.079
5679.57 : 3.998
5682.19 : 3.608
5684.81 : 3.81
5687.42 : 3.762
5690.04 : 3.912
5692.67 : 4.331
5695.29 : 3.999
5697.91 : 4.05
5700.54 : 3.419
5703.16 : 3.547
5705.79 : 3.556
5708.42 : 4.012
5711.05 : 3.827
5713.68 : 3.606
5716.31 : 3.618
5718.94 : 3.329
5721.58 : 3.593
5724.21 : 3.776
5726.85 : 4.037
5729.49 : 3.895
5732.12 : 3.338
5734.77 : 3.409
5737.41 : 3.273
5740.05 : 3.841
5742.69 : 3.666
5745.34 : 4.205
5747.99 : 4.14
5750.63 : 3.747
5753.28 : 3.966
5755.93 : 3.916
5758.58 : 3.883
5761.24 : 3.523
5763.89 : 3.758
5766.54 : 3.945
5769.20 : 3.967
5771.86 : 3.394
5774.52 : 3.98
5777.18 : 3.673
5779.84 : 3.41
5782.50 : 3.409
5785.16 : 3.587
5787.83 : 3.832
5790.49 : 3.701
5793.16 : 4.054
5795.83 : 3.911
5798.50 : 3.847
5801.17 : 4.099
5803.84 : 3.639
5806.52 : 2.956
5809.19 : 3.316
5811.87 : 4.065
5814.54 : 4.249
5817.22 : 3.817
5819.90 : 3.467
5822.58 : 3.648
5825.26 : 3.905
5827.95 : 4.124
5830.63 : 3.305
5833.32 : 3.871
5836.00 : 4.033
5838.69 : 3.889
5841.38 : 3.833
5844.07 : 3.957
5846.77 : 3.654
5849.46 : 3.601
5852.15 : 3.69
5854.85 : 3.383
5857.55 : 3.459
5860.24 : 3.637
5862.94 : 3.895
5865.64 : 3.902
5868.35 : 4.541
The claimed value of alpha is -0.06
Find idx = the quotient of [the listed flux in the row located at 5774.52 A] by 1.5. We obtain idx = 2.7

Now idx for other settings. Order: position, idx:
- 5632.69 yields 2.7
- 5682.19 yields 2.4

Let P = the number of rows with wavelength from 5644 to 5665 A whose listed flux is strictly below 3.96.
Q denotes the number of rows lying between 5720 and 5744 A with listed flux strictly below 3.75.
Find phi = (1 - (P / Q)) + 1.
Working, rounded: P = 7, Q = 5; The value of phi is 0.60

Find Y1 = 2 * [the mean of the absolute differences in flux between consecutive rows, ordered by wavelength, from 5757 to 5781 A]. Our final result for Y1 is 0.63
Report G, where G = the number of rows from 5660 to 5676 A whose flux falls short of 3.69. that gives 3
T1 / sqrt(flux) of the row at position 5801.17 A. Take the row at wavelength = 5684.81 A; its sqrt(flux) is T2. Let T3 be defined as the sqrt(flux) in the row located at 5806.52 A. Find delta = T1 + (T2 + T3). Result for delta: 5.70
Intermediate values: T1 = 2.02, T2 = 1.95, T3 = 1.72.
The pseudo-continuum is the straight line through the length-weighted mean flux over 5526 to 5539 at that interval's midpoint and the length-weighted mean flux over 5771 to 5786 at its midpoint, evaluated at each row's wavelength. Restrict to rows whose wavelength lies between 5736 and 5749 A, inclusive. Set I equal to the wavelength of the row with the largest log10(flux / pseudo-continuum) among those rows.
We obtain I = 5745.34 A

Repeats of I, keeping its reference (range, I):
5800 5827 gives 5814.54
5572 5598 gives 5581.05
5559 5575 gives 5560.52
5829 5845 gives 5836.00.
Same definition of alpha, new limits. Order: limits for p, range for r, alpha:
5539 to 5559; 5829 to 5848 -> 0.03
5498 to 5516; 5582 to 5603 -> -0.09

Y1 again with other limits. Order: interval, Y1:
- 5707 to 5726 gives 0.38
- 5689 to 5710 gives 0.58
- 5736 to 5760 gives 0.51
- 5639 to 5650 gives 1.21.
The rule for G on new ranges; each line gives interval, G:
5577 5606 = 7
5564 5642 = 13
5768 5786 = 5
